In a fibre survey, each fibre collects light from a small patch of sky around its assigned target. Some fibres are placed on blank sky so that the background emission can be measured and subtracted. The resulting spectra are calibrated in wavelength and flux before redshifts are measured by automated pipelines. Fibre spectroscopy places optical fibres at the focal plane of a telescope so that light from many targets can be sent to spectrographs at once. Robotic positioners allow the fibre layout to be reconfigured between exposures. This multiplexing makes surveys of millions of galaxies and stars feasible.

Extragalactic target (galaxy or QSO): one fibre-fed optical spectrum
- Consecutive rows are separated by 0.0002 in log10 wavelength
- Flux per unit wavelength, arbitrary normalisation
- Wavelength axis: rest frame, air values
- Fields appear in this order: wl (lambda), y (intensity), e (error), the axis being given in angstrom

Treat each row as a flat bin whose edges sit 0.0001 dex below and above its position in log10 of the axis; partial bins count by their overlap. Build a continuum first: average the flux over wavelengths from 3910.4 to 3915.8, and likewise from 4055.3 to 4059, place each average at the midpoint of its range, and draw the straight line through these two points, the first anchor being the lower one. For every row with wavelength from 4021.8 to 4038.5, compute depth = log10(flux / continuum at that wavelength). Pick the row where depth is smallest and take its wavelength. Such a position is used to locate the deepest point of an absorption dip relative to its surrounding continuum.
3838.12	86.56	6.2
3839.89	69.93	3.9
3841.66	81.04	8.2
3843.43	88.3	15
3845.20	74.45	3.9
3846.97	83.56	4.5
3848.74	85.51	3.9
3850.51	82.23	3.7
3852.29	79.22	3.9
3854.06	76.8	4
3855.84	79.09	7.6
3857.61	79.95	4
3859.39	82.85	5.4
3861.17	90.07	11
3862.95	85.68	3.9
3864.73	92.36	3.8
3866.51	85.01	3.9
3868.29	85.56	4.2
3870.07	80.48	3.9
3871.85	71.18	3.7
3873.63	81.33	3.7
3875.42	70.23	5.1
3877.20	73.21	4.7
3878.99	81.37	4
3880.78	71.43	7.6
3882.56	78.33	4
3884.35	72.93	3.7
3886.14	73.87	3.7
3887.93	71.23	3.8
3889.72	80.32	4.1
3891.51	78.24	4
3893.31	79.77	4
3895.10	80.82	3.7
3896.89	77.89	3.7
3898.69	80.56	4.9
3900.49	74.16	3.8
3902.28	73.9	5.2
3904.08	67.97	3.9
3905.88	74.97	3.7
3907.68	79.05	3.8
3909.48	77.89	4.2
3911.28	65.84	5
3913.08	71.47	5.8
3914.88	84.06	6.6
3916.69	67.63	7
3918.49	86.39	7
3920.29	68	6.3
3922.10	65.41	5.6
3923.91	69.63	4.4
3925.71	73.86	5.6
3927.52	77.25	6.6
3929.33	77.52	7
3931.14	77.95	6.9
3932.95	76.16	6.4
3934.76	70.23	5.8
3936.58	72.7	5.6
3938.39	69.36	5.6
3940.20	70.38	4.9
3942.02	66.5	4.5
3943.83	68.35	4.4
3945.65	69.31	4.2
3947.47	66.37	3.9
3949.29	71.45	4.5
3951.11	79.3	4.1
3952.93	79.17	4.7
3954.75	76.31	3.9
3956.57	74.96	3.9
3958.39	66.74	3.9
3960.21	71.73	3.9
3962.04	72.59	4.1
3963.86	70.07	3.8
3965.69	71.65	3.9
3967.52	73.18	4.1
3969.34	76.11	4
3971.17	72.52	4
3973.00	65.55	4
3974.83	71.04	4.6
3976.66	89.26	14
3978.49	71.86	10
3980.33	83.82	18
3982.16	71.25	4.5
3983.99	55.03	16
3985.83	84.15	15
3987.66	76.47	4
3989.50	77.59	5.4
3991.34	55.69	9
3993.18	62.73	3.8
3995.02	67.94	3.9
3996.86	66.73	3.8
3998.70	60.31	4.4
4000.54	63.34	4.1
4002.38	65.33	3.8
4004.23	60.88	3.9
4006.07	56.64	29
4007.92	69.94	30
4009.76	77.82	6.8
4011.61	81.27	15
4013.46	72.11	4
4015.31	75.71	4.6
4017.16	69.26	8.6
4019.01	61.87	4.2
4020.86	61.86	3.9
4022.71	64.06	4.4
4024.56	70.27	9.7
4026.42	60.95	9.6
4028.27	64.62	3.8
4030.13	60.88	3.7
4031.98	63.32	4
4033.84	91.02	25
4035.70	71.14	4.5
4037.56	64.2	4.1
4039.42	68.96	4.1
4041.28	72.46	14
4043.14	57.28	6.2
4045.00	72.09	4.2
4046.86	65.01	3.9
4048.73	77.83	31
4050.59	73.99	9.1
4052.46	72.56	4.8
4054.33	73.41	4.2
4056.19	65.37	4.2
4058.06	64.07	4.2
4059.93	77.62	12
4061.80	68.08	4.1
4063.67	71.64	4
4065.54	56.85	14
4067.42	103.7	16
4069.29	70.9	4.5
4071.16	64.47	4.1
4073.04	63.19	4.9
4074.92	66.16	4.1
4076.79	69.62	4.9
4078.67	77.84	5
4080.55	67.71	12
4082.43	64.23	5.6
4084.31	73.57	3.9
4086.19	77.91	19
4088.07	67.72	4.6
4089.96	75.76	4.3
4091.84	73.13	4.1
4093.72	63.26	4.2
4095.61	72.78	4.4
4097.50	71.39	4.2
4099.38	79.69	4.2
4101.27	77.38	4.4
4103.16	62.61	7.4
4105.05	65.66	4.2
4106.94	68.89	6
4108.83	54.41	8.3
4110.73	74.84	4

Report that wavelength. 4026.42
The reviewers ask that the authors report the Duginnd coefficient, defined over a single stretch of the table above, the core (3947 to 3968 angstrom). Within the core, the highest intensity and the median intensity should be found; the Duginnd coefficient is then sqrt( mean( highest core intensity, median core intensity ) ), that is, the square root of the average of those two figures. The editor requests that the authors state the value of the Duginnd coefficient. 8.70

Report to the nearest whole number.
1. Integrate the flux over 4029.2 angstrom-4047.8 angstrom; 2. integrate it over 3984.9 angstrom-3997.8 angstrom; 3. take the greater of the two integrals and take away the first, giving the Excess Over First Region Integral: 0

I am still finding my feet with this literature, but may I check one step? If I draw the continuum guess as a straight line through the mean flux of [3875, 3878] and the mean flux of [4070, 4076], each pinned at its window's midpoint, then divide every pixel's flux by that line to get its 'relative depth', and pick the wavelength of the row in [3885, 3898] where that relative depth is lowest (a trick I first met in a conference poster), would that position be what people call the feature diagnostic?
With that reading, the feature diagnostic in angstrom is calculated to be 3887.93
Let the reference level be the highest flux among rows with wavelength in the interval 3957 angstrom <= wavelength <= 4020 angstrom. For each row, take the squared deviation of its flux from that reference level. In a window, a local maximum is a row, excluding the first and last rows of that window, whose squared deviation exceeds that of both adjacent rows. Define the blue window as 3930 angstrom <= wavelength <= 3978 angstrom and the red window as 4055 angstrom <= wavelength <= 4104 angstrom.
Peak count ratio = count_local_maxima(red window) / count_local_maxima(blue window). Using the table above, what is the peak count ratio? 1.14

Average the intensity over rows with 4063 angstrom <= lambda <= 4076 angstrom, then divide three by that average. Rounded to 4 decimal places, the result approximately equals 0.0423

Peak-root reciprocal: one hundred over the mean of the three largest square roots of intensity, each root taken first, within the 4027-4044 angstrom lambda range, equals 11.3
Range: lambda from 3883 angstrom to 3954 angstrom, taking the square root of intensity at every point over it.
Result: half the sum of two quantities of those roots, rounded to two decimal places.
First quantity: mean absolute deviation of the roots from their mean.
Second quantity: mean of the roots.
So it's 4.43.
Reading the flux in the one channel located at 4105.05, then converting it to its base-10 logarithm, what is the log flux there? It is 1.817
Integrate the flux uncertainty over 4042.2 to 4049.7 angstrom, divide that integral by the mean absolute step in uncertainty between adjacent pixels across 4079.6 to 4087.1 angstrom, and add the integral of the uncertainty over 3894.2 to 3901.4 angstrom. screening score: 40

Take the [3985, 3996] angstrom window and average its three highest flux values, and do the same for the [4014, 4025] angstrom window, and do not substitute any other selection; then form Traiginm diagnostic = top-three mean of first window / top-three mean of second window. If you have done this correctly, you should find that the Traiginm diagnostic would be 1.11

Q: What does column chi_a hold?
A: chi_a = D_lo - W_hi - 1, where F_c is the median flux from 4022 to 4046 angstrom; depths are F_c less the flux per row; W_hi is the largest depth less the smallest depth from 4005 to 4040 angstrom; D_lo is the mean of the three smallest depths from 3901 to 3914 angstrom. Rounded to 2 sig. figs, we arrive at -48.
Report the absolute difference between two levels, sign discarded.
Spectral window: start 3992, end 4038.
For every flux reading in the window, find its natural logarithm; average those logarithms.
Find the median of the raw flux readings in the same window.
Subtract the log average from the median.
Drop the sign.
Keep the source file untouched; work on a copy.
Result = 60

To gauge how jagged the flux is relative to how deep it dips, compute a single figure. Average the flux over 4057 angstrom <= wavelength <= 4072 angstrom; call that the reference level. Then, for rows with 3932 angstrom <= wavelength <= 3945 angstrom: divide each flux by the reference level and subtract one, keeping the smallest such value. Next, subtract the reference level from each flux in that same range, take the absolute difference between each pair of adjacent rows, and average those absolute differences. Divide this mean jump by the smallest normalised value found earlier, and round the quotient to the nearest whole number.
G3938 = -39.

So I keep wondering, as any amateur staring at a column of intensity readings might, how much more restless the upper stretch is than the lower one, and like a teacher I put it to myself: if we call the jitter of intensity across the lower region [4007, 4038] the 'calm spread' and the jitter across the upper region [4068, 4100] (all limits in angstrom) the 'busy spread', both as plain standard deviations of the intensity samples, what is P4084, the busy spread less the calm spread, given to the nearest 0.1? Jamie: -2.9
